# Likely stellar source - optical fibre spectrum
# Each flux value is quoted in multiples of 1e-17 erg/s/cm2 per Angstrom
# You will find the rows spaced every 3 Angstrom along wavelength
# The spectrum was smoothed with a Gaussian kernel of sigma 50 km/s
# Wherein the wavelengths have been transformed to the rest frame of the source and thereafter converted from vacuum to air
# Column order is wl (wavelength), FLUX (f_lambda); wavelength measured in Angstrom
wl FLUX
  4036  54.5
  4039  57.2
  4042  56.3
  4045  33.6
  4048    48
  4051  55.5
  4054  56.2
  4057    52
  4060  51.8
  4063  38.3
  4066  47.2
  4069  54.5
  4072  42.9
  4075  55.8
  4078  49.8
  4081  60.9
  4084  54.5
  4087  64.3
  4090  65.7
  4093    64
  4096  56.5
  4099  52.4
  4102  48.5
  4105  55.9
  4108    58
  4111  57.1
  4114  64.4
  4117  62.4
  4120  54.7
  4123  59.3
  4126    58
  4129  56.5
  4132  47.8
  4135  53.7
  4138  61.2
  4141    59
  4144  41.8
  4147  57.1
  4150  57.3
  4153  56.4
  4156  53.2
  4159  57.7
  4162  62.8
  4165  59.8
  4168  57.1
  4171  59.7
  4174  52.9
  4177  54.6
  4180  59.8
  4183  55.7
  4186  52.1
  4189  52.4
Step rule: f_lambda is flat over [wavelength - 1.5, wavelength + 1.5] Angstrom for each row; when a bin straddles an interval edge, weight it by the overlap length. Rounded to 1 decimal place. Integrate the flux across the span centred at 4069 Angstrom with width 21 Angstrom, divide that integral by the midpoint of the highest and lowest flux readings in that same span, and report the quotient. 21.7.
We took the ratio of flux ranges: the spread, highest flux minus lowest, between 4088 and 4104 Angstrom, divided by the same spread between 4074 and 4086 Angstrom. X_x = 1.5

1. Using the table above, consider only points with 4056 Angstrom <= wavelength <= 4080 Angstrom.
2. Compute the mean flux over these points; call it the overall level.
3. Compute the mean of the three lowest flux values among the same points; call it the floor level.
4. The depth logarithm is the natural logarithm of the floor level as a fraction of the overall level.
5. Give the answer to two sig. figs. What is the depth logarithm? -0.14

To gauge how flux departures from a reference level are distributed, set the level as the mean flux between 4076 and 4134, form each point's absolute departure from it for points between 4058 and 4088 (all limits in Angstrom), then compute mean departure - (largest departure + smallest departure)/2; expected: -2.9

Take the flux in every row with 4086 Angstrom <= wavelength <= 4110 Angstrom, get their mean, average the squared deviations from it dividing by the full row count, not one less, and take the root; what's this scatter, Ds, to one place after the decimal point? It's 5.7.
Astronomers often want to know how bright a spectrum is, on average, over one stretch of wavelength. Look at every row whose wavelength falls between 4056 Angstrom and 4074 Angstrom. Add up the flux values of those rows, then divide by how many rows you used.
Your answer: 48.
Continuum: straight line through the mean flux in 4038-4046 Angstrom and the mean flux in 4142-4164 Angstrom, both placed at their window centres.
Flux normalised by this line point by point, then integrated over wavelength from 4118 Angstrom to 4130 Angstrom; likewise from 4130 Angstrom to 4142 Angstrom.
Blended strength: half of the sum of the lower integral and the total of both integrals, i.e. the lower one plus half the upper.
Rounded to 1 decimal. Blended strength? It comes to 18.9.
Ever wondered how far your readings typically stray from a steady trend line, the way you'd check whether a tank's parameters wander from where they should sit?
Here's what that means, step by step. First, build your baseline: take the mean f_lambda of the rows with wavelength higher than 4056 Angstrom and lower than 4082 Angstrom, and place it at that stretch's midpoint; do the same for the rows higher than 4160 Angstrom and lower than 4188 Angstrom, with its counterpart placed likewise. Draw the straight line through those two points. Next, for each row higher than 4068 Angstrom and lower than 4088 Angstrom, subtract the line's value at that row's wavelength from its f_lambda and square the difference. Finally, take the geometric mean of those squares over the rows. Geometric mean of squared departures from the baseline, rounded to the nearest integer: 24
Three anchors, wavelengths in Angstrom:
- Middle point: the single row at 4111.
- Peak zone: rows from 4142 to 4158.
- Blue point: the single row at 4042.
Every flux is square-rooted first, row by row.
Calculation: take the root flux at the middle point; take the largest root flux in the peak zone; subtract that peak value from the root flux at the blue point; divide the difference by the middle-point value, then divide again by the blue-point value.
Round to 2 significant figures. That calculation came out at -0.0012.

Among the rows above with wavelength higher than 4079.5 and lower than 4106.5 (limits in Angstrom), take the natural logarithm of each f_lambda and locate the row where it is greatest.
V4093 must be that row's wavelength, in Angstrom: 4090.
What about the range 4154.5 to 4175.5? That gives 4162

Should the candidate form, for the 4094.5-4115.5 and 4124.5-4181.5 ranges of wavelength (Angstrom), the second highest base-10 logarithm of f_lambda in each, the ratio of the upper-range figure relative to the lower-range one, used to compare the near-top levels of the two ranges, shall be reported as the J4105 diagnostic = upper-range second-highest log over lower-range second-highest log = 1.01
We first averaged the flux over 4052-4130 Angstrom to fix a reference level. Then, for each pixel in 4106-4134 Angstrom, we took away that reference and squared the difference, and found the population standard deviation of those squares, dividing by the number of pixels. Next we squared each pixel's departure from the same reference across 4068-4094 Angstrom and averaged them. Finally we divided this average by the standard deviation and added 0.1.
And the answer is 2.0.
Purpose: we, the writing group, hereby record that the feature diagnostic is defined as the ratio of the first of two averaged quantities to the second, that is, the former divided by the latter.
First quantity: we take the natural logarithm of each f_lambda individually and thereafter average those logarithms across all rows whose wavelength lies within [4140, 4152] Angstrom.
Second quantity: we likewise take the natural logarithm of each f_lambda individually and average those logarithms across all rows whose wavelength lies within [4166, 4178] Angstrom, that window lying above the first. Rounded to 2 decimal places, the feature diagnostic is 0.99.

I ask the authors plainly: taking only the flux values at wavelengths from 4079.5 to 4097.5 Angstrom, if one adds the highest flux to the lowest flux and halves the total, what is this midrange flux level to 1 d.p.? 60.1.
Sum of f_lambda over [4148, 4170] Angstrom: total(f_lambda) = 404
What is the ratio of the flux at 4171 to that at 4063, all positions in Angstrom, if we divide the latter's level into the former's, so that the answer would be 1.56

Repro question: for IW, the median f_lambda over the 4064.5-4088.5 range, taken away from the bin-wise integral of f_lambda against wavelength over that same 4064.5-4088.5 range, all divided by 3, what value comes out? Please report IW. 412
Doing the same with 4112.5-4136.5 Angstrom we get 438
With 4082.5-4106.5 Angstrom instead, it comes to 443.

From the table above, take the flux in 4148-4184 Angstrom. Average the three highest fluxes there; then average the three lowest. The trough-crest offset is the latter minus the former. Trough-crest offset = -7.2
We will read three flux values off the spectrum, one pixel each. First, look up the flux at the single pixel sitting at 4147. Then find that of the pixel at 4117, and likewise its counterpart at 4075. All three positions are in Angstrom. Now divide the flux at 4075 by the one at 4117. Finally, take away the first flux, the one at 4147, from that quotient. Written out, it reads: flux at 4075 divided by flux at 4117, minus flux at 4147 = -56.2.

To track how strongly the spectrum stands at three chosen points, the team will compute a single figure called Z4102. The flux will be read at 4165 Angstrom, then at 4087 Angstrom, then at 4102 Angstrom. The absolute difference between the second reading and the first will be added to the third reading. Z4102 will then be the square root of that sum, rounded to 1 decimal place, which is 7.3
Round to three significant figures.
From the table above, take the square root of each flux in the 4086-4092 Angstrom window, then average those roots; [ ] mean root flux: 8.06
